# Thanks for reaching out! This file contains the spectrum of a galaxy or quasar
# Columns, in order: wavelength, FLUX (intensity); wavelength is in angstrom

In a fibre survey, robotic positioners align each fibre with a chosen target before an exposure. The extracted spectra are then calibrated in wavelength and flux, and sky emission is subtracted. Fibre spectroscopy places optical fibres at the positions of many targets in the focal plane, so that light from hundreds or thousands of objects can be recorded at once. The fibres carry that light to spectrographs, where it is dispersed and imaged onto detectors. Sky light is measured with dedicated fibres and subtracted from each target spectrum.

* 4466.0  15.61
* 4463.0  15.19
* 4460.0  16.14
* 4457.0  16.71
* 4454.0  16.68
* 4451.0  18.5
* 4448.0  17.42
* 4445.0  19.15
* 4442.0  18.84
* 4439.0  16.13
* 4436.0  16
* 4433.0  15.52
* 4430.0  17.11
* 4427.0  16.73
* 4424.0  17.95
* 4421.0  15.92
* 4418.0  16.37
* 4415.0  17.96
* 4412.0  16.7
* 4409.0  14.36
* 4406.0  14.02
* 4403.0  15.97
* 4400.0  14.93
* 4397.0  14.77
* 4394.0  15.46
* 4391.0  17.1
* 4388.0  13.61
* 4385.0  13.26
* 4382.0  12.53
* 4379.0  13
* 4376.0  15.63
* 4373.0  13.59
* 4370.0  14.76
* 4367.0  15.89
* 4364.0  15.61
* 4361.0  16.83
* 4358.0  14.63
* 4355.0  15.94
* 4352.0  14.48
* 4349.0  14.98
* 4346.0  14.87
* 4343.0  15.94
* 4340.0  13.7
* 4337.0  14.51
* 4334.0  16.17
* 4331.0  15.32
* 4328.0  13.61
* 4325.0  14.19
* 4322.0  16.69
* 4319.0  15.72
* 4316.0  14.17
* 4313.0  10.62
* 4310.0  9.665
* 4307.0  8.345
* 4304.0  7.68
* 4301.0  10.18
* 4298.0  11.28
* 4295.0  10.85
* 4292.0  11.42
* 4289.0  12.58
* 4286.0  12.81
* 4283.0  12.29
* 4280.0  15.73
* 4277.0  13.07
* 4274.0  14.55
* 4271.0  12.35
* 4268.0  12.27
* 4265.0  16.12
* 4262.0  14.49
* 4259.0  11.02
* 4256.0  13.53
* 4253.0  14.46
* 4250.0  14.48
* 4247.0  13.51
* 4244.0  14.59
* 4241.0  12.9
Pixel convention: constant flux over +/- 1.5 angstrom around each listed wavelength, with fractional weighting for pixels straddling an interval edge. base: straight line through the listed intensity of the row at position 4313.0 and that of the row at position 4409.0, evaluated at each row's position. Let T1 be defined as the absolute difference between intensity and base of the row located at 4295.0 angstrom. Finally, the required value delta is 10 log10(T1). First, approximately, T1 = 1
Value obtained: -0.3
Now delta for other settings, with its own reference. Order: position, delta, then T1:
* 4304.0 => 4.1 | 3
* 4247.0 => 7.4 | 5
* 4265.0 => 8.7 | 7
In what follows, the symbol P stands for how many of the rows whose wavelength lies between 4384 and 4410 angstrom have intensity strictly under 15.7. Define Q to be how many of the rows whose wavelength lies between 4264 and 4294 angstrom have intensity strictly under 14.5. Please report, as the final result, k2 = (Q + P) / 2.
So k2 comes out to 7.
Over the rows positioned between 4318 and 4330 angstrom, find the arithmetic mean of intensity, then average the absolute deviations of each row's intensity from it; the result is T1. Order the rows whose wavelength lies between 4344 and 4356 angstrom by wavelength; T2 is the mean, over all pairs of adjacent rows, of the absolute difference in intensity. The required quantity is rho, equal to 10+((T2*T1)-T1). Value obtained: 9.6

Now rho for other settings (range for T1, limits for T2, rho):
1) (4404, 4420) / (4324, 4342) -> 10.2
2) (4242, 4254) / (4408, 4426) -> 10.2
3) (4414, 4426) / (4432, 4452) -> 10.1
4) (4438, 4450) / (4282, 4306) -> 9.9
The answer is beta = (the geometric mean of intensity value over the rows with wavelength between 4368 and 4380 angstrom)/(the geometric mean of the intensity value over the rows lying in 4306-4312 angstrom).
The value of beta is 1.58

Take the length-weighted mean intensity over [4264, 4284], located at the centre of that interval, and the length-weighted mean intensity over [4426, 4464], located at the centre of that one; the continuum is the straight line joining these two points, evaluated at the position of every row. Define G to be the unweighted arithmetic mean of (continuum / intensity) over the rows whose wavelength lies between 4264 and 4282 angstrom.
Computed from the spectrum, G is 0.99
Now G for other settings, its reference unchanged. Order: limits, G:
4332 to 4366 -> 1.00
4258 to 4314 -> 1.21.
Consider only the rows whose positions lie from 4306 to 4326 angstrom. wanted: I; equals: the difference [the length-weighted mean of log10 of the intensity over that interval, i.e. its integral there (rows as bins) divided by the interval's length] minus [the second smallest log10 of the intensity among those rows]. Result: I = 0.111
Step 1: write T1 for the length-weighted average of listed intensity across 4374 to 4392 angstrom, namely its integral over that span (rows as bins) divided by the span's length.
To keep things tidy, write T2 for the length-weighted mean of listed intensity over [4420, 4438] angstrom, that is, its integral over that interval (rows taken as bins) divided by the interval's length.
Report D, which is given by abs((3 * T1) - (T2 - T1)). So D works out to 40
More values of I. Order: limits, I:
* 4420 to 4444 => 0.024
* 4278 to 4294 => 0.019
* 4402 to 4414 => 0.027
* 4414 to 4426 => 0.016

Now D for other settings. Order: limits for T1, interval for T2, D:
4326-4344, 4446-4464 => 42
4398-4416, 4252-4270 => 49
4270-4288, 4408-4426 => 37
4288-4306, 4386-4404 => 27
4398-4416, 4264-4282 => 48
